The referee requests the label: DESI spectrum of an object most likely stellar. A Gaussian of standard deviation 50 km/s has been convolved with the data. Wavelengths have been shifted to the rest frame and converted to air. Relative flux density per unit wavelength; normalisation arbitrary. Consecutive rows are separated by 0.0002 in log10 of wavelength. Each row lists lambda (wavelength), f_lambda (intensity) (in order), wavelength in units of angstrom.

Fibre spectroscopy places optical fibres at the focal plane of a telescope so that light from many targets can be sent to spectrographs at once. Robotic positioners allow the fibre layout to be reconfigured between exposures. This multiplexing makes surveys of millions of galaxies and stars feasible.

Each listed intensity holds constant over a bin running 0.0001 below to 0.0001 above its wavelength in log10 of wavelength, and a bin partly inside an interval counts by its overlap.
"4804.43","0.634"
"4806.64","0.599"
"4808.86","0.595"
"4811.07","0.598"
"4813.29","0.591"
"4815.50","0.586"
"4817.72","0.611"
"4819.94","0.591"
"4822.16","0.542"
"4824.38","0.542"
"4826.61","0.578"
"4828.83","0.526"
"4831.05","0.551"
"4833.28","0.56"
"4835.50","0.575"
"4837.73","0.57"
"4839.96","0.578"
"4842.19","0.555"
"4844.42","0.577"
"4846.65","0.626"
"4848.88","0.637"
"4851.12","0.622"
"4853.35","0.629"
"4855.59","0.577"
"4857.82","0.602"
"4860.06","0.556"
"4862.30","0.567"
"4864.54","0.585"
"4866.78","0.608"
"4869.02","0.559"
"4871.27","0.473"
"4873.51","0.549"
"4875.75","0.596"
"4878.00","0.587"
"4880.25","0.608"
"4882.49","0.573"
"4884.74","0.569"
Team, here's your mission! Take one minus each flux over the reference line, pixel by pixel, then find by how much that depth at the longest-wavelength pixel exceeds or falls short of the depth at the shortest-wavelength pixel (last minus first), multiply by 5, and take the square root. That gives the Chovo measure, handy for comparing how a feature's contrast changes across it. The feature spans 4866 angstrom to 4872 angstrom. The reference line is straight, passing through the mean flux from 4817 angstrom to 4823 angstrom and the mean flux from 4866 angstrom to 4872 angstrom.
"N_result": 1.1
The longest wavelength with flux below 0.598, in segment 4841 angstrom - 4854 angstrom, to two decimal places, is 4844.42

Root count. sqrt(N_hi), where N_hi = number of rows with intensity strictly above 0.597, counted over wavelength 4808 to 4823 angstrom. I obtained 1.4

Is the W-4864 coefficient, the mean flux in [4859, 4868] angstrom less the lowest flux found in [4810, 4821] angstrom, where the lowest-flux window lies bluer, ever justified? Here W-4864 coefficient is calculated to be -0.007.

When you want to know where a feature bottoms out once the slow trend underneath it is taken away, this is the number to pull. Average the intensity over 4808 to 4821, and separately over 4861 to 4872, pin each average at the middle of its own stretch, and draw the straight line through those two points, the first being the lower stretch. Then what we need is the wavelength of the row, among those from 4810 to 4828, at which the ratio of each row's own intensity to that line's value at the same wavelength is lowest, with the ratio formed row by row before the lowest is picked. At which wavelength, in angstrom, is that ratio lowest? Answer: 4822.16 angstrom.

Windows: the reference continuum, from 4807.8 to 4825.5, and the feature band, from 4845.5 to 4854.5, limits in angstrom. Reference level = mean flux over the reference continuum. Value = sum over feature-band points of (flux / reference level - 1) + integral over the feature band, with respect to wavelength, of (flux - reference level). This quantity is 0.74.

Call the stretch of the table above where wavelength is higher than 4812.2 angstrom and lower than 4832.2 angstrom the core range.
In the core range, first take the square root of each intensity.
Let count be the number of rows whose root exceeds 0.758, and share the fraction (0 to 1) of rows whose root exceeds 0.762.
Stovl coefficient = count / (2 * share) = 5.6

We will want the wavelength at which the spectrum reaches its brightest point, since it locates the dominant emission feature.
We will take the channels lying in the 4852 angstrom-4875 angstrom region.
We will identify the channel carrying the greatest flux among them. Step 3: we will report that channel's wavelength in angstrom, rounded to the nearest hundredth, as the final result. 4853.35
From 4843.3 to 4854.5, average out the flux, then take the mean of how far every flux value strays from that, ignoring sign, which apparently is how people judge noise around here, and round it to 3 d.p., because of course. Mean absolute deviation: 0.016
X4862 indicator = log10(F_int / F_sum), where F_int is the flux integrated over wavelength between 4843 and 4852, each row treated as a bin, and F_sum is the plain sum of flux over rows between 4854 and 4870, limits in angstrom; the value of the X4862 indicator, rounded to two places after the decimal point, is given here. 0.13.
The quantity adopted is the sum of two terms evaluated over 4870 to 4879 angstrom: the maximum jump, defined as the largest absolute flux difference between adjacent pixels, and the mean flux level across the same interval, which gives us 0.627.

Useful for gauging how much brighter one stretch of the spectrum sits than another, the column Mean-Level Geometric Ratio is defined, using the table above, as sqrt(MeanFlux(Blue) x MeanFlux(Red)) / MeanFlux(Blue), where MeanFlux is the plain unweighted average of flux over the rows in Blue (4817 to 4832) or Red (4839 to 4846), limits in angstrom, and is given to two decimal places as 1.01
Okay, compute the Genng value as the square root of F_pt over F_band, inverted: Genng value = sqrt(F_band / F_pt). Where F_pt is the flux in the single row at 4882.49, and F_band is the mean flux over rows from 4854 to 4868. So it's 1.01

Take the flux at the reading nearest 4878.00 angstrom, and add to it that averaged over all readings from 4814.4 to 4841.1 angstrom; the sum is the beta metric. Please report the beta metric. 1.15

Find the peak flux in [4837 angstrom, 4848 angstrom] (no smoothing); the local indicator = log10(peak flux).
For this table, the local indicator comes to -0.203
